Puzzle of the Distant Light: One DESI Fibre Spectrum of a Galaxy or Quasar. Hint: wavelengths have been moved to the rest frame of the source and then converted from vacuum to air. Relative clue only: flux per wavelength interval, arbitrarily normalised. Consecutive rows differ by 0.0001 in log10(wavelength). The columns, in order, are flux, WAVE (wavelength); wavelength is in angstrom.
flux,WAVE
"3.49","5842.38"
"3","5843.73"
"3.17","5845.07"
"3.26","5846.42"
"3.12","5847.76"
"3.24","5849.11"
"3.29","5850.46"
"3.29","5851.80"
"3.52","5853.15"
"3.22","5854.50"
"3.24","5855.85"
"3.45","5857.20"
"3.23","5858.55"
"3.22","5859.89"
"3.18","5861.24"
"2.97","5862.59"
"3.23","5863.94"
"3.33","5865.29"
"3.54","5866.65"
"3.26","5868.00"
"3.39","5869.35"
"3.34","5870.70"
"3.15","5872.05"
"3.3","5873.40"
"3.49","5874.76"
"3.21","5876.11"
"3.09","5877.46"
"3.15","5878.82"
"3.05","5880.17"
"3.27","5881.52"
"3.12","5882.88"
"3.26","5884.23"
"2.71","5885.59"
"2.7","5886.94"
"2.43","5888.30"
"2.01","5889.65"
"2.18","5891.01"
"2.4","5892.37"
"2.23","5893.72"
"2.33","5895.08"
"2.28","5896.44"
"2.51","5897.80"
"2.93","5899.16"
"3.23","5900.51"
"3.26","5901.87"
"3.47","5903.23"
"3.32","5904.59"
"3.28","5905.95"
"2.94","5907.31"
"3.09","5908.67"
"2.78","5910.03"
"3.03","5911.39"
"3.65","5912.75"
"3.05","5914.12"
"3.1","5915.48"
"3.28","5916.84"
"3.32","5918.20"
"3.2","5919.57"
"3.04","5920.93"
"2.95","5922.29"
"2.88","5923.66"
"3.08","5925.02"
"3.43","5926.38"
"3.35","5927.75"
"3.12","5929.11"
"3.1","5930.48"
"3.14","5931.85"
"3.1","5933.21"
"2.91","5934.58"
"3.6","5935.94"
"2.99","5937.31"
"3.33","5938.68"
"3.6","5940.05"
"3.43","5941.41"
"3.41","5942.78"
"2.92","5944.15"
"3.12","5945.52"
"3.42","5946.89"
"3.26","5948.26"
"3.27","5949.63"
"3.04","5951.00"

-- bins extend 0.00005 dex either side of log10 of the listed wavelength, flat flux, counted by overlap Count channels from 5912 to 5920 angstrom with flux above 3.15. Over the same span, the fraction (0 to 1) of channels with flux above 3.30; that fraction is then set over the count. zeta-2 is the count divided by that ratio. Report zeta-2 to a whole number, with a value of 48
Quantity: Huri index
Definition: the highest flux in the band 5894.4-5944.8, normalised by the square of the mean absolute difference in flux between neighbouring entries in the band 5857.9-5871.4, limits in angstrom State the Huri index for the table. 178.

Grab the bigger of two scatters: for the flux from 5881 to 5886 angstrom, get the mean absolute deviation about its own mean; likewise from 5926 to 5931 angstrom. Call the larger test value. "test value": 0.19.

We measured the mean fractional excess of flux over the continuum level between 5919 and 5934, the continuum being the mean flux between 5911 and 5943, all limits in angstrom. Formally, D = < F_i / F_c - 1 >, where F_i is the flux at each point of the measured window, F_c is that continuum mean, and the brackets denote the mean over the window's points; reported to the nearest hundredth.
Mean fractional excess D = -0.03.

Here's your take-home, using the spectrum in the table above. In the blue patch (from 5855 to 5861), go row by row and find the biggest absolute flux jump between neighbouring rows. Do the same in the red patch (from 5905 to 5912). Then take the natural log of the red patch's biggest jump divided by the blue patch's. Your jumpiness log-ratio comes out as 0.4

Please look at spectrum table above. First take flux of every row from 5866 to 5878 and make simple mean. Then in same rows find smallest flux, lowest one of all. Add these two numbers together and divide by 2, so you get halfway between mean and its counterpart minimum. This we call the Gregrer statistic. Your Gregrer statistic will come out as 3.20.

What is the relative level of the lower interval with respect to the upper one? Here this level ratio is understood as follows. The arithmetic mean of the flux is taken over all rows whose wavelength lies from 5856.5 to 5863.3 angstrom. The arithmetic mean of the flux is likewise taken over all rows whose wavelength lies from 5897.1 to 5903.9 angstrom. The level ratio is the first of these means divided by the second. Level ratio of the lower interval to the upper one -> 1.04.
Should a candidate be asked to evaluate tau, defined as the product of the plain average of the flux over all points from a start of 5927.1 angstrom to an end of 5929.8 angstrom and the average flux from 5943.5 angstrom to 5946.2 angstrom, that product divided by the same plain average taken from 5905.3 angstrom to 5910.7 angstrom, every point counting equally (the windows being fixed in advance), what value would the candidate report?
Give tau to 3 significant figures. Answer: 3.23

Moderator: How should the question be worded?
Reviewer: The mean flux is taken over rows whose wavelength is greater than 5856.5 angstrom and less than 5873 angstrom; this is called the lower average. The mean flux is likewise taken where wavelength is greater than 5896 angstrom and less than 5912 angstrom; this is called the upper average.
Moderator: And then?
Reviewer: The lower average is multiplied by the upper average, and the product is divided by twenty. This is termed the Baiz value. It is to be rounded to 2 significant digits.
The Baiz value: 0.49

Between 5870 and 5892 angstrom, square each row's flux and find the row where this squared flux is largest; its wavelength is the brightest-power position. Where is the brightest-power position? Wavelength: 5874.76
